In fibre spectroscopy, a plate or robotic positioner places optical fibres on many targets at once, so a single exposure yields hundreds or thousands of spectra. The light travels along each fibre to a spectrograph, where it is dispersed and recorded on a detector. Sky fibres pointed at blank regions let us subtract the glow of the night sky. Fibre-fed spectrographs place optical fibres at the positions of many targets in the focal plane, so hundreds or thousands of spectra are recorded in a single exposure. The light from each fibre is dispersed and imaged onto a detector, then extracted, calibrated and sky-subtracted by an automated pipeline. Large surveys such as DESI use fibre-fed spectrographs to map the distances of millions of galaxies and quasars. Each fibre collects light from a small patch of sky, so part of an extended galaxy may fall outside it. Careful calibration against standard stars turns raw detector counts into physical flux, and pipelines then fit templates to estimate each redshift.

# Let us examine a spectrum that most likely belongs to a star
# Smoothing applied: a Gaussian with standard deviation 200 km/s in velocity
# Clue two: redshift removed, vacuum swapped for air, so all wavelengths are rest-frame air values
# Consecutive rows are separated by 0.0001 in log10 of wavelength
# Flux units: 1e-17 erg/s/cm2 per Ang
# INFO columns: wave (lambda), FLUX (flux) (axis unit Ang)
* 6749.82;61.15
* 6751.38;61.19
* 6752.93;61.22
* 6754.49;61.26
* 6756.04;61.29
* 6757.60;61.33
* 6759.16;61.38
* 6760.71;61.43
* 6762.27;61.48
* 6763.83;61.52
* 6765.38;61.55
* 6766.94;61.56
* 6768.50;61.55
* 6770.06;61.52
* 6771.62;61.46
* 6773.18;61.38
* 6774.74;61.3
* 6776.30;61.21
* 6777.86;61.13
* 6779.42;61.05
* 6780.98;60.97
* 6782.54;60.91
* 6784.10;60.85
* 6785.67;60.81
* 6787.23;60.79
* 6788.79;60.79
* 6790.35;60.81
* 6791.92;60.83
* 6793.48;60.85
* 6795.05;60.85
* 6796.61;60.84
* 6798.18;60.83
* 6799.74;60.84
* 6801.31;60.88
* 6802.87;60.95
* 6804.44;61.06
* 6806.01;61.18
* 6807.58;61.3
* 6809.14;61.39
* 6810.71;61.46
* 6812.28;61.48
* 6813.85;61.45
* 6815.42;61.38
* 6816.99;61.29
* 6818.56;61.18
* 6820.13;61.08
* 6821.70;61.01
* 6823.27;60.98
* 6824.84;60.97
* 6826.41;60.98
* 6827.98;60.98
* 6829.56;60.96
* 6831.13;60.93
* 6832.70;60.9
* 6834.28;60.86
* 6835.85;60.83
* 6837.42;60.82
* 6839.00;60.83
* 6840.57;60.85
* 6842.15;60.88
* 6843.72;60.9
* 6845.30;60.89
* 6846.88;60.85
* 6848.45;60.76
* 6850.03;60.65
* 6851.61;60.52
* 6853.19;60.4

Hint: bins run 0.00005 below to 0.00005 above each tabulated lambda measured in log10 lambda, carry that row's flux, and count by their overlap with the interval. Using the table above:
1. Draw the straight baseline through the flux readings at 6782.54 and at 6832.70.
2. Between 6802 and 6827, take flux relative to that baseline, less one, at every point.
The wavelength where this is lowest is 6802.87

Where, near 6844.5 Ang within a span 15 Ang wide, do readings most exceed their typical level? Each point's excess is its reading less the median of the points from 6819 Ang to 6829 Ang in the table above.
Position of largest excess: 6843.72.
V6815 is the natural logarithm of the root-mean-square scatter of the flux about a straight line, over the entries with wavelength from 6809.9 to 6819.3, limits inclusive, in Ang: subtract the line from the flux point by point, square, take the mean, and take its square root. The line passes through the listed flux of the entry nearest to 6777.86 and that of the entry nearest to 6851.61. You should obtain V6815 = -0.59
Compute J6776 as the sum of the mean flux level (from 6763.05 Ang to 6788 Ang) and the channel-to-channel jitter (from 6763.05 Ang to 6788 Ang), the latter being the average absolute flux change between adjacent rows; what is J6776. 61.28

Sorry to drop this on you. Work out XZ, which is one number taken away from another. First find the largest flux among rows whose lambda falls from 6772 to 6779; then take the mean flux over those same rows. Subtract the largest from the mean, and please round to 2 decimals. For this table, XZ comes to -0.12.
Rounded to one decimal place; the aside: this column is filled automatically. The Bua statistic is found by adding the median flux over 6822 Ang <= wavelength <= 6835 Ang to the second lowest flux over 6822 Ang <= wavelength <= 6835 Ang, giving 121.9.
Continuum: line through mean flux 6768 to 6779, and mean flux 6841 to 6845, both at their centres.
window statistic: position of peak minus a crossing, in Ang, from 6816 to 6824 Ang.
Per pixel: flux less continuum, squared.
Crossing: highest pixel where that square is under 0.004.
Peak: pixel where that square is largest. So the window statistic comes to -6.3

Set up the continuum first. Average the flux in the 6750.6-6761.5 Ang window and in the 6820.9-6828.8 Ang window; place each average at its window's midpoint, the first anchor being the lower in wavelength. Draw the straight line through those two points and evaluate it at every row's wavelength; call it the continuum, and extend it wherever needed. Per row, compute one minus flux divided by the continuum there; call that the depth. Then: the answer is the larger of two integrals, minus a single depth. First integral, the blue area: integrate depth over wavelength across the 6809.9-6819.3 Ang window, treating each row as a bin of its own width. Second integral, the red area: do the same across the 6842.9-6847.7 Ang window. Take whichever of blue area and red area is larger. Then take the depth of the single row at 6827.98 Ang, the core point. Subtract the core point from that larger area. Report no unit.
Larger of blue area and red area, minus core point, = 0.001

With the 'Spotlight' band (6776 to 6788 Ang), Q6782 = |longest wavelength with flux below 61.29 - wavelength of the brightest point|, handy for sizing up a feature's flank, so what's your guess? 10.9 Ang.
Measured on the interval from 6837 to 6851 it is 6.3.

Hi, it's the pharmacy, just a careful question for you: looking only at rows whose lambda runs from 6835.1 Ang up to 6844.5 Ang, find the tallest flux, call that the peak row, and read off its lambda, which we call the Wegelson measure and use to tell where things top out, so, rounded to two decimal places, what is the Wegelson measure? 6843.72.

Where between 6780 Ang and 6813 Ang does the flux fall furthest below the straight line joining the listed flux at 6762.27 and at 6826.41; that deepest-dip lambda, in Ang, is 6787.23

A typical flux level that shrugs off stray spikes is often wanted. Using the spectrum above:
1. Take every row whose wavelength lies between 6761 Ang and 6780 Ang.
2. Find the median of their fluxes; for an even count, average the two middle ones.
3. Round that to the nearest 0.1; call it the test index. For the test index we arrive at 61.5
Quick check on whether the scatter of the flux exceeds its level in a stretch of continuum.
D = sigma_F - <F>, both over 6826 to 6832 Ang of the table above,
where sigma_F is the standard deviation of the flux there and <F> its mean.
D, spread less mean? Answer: -60.94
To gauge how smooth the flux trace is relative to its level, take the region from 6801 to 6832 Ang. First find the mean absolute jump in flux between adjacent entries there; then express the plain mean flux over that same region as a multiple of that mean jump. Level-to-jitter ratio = 993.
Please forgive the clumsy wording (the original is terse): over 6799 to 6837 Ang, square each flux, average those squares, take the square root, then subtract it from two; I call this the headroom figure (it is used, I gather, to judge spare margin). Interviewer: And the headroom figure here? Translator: -59.1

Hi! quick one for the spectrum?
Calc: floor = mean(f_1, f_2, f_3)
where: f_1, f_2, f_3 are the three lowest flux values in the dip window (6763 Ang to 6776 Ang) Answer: 61.4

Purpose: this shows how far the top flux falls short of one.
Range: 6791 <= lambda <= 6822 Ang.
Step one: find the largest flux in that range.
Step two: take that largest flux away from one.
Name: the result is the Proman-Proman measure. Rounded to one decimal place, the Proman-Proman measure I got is -60.5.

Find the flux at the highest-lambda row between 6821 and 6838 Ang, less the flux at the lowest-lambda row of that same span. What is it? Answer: -0.19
